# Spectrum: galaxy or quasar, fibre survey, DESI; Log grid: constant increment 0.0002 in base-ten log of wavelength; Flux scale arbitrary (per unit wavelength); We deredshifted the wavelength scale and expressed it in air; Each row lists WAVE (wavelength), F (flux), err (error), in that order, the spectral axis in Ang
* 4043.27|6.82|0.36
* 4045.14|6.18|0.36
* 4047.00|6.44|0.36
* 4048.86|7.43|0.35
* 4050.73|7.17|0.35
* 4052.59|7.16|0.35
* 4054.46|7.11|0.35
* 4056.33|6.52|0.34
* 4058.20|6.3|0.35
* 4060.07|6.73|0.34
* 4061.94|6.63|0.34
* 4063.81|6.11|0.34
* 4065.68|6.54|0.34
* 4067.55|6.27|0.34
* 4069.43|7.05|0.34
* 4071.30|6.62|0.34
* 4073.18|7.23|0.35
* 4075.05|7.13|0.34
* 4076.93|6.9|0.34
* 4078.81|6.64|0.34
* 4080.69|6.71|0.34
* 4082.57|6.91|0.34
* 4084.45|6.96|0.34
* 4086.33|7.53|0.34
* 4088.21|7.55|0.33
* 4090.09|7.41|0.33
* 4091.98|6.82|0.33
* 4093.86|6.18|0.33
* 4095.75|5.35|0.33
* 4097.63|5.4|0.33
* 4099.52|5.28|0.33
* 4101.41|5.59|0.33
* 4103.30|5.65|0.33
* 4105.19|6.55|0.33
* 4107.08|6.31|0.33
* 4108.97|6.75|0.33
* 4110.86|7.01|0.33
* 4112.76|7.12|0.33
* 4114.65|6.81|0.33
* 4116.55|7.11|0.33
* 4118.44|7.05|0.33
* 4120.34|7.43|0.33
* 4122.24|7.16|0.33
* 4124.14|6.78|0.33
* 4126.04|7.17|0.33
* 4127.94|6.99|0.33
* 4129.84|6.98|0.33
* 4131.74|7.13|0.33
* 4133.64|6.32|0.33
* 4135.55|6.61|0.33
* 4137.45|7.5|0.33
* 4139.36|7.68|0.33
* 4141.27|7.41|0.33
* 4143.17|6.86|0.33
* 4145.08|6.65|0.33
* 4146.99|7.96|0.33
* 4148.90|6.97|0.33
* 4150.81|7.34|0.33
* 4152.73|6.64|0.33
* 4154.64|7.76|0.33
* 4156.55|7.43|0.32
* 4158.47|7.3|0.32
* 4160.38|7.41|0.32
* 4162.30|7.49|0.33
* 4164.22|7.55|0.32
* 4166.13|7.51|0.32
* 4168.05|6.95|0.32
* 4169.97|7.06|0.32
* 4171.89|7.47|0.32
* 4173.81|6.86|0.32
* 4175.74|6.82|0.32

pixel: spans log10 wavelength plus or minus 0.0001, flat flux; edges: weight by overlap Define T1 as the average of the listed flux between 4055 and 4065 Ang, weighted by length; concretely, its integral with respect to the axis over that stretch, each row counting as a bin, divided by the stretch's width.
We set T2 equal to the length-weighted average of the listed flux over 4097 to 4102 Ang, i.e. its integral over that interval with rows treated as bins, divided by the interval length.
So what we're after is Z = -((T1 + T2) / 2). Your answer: -5.95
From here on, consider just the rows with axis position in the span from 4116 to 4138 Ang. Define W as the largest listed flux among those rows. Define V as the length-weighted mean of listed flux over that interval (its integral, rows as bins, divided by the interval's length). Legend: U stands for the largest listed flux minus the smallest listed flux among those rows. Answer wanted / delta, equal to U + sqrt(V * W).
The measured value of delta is 8.4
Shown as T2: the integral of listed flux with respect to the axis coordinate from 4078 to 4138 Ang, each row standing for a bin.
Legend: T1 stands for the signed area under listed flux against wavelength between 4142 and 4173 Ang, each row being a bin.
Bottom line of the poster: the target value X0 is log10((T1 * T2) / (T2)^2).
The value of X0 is -0.25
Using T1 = 225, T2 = 402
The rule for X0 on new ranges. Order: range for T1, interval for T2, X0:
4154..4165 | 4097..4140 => -0.55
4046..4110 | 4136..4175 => 0.17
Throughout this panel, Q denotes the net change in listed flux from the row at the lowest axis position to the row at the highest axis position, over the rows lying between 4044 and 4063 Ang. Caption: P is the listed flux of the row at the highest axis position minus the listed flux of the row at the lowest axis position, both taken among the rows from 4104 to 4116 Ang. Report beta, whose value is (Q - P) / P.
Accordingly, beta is 0.7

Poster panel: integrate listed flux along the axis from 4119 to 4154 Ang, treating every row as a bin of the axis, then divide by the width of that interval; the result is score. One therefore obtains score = 7.1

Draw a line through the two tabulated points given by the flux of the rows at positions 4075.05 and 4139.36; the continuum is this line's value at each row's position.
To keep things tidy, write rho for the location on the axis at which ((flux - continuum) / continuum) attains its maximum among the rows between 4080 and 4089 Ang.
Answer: 4088.21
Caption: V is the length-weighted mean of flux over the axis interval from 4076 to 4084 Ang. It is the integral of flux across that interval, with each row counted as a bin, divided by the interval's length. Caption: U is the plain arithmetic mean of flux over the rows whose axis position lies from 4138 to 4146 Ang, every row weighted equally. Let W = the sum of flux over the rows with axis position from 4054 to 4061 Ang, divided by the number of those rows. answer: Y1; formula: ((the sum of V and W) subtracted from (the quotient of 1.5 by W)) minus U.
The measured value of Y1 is -20.4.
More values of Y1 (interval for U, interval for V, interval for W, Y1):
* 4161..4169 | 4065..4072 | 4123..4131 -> -20.8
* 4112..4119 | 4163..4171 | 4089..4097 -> -20.5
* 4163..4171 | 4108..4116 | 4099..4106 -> -19.7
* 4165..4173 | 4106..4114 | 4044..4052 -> -20.6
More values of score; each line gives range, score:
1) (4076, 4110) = 6.5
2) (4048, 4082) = 6.8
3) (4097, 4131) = 6.6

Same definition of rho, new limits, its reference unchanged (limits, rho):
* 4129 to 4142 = 4139.36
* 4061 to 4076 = 4073.18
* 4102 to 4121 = 4120.34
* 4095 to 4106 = 4105.19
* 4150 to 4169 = 4154.64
